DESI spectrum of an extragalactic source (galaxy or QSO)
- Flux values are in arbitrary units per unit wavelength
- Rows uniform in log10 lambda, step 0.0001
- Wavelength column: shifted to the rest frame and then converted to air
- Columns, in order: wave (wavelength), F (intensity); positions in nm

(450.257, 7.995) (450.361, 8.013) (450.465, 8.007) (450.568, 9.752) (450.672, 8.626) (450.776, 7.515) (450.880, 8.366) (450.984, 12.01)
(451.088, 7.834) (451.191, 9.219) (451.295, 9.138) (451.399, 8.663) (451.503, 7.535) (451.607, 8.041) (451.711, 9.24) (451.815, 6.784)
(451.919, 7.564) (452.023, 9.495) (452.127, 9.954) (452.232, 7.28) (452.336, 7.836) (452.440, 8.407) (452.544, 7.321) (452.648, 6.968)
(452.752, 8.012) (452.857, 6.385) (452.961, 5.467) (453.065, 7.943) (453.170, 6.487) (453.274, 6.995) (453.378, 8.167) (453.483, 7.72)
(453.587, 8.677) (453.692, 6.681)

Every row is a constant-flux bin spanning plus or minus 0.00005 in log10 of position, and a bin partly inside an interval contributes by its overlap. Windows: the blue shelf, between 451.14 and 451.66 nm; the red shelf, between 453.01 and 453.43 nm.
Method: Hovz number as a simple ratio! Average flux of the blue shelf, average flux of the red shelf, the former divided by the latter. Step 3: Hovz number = 1.152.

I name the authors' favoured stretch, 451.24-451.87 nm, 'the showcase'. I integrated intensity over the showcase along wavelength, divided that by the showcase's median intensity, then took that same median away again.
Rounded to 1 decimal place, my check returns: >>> -7.7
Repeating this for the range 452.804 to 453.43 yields -6.1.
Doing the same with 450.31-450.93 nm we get -7.6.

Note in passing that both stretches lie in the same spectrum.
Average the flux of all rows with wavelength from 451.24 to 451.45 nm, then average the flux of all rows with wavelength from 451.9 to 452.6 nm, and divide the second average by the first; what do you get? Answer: 0.93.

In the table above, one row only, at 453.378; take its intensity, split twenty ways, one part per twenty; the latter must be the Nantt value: 0.408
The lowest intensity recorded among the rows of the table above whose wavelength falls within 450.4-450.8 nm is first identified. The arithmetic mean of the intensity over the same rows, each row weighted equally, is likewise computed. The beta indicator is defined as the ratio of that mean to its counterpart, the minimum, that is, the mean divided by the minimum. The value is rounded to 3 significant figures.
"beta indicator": 1.13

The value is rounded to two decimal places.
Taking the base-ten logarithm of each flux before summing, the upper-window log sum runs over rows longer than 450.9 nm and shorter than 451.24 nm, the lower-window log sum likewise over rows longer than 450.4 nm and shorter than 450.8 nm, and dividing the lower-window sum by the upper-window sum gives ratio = 1.26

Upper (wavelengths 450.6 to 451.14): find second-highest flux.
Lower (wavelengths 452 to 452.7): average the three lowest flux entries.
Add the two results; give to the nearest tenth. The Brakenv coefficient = 15.8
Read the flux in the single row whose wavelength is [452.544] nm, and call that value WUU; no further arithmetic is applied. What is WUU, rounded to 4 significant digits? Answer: 7.321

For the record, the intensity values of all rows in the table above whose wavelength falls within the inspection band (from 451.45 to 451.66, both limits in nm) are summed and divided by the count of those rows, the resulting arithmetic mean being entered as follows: 7.8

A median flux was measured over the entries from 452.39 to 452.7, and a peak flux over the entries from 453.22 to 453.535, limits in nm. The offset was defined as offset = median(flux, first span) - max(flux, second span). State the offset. -0.85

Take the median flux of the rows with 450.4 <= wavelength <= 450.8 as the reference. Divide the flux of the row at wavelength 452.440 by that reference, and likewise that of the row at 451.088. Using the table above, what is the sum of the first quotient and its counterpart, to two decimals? 1.95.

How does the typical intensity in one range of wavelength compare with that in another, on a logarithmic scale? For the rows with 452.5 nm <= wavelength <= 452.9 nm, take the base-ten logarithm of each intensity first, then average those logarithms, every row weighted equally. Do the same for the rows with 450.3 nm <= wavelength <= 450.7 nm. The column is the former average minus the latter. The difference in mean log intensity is -0.08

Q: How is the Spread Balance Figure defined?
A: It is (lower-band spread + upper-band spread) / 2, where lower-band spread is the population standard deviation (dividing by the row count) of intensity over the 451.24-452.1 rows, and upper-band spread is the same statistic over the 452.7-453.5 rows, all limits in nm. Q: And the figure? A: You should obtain 0.91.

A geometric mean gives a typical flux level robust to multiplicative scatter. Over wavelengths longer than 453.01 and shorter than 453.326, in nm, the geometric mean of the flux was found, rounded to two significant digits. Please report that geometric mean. 7.1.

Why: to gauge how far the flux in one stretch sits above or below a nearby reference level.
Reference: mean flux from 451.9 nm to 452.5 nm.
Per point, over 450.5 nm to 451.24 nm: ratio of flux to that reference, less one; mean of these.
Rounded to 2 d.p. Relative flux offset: 0.07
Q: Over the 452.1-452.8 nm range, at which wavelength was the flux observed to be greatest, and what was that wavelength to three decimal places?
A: 452.127 nm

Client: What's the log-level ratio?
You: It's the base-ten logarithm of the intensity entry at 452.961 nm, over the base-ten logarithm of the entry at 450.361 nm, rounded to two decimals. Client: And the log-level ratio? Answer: 0.82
